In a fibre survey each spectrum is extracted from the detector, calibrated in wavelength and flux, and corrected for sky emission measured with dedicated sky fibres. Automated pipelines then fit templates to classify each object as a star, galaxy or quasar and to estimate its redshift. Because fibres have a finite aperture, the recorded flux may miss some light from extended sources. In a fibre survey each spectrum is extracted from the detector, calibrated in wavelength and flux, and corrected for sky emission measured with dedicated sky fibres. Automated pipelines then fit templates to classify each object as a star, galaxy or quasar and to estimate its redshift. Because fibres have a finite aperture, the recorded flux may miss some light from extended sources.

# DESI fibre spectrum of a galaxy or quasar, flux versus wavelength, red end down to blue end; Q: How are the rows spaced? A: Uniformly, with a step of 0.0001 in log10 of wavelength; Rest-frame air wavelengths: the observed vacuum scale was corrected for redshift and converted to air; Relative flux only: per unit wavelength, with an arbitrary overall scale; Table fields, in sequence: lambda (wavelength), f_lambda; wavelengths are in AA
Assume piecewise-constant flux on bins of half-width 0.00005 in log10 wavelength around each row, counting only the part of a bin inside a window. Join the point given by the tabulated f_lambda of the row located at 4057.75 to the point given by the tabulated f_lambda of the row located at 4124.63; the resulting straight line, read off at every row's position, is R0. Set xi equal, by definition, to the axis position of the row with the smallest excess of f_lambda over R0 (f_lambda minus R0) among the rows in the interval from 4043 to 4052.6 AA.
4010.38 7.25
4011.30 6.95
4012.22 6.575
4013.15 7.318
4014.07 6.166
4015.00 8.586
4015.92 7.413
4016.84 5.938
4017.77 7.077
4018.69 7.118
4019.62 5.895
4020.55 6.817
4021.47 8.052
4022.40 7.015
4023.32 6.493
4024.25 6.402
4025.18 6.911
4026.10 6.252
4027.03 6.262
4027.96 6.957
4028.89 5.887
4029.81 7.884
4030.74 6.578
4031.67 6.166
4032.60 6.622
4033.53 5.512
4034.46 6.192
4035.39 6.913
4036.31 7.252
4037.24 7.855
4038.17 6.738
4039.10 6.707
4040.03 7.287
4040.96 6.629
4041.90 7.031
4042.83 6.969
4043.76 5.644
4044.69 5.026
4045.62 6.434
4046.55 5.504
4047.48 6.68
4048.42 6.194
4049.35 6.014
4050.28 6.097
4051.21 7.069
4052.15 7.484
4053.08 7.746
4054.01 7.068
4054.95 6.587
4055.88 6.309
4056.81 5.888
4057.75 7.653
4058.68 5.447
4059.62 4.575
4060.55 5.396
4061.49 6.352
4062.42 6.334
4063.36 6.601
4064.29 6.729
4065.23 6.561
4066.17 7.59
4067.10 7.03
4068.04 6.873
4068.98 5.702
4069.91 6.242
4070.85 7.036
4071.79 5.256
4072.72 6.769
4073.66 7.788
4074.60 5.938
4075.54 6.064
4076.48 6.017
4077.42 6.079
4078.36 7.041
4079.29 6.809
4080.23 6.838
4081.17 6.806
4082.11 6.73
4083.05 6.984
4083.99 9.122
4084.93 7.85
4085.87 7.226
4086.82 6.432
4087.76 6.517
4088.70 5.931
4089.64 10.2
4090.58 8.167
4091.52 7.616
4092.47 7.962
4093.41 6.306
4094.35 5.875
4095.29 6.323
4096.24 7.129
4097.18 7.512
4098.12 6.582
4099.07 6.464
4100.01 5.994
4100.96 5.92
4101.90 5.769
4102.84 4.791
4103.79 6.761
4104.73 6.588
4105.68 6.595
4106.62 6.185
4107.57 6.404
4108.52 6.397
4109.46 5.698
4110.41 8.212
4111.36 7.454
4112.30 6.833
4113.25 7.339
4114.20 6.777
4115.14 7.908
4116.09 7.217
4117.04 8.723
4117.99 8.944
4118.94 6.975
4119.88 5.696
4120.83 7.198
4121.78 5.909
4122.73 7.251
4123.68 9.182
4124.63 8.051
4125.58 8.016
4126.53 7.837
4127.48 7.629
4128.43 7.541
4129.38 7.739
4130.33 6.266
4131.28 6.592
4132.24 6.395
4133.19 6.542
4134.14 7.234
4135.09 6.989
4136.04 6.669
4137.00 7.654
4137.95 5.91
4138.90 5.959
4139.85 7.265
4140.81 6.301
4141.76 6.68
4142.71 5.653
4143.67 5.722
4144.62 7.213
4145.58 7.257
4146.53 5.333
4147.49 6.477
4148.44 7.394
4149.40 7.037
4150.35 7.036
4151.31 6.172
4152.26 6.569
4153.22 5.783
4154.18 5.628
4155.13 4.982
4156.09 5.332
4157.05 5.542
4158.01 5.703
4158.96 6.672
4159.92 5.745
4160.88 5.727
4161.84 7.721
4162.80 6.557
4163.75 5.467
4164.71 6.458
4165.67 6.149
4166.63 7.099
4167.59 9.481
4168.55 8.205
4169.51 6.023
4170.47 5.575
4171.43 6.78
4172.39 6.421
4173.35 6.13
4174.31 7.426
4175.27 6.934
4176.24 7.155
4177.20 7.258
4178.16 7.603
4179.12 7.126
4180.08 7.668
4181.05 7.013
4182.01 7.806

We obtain 4044.69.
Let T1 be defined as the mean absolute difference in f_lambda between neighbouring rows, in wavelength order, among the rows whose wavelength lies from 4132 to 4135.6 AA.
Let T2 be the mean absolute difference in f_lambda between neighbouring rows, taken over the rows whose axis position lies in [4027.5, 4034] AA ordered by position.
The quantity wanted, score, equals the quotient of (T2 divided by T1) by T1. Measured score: 8.1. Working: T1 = 0.4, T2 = 1.06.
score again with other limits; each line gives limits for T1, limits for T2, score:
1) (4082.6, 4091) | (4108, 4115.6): 0.4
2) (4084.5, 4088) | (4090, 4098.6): 2.8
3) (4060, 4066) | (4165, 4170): 18.0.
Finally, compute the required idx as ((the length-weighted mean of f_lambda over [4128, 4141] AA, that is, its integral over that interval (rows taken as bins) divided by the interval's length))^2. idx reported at 46.2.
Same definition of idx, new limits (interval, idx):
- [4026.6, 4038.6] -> 44.6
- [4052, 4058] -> 47.8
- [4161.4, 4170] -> 49.2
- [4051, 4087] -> 44.4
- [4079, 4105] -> 47.6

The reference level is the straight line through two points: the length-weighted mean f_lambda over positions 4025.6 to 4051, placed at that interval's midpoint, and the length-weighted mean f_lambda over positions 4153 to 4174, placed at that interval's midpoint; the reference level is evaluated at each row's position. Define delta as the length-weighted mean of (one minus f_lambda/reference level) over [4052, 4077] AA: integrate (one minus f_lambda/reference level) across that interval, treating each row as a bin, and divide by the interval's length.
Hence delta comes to 0.00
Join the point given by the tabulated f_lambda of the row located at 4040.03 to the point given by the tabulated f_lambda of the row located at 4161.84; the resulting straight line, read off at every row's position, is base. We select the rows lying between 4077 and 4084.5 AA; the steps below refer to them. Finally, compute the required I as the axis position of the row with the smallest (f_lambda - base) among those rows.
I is 4077.42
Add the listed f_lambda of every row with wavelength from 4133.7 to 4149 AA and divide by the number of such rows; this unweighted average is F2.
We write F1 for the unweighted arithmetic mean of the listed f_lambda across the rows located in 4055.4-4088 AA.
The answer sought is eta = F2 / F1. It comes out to 1.00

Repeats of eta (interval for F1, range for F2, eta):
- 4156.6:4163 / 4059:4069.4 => 1.02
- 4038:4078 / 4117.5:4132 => 1.15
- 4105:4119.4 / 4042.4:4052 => 0.86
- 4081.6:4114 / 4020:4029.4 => 0.97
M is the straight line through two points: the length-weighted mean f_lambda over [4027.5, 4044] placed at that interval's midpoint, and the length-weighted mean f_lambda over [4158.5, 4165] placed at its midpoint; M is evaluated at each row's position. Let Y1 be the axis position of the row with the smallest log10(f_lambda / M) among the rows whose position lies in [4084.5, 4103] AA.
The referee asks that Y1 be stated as 4102.84 AA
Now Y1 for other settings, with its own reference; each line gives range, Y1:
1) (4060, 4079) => 4071.79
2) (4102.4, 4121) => 4102.84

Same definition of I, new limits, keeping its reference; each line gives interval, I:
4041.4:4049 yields 4044.69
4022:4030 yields 4028.89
